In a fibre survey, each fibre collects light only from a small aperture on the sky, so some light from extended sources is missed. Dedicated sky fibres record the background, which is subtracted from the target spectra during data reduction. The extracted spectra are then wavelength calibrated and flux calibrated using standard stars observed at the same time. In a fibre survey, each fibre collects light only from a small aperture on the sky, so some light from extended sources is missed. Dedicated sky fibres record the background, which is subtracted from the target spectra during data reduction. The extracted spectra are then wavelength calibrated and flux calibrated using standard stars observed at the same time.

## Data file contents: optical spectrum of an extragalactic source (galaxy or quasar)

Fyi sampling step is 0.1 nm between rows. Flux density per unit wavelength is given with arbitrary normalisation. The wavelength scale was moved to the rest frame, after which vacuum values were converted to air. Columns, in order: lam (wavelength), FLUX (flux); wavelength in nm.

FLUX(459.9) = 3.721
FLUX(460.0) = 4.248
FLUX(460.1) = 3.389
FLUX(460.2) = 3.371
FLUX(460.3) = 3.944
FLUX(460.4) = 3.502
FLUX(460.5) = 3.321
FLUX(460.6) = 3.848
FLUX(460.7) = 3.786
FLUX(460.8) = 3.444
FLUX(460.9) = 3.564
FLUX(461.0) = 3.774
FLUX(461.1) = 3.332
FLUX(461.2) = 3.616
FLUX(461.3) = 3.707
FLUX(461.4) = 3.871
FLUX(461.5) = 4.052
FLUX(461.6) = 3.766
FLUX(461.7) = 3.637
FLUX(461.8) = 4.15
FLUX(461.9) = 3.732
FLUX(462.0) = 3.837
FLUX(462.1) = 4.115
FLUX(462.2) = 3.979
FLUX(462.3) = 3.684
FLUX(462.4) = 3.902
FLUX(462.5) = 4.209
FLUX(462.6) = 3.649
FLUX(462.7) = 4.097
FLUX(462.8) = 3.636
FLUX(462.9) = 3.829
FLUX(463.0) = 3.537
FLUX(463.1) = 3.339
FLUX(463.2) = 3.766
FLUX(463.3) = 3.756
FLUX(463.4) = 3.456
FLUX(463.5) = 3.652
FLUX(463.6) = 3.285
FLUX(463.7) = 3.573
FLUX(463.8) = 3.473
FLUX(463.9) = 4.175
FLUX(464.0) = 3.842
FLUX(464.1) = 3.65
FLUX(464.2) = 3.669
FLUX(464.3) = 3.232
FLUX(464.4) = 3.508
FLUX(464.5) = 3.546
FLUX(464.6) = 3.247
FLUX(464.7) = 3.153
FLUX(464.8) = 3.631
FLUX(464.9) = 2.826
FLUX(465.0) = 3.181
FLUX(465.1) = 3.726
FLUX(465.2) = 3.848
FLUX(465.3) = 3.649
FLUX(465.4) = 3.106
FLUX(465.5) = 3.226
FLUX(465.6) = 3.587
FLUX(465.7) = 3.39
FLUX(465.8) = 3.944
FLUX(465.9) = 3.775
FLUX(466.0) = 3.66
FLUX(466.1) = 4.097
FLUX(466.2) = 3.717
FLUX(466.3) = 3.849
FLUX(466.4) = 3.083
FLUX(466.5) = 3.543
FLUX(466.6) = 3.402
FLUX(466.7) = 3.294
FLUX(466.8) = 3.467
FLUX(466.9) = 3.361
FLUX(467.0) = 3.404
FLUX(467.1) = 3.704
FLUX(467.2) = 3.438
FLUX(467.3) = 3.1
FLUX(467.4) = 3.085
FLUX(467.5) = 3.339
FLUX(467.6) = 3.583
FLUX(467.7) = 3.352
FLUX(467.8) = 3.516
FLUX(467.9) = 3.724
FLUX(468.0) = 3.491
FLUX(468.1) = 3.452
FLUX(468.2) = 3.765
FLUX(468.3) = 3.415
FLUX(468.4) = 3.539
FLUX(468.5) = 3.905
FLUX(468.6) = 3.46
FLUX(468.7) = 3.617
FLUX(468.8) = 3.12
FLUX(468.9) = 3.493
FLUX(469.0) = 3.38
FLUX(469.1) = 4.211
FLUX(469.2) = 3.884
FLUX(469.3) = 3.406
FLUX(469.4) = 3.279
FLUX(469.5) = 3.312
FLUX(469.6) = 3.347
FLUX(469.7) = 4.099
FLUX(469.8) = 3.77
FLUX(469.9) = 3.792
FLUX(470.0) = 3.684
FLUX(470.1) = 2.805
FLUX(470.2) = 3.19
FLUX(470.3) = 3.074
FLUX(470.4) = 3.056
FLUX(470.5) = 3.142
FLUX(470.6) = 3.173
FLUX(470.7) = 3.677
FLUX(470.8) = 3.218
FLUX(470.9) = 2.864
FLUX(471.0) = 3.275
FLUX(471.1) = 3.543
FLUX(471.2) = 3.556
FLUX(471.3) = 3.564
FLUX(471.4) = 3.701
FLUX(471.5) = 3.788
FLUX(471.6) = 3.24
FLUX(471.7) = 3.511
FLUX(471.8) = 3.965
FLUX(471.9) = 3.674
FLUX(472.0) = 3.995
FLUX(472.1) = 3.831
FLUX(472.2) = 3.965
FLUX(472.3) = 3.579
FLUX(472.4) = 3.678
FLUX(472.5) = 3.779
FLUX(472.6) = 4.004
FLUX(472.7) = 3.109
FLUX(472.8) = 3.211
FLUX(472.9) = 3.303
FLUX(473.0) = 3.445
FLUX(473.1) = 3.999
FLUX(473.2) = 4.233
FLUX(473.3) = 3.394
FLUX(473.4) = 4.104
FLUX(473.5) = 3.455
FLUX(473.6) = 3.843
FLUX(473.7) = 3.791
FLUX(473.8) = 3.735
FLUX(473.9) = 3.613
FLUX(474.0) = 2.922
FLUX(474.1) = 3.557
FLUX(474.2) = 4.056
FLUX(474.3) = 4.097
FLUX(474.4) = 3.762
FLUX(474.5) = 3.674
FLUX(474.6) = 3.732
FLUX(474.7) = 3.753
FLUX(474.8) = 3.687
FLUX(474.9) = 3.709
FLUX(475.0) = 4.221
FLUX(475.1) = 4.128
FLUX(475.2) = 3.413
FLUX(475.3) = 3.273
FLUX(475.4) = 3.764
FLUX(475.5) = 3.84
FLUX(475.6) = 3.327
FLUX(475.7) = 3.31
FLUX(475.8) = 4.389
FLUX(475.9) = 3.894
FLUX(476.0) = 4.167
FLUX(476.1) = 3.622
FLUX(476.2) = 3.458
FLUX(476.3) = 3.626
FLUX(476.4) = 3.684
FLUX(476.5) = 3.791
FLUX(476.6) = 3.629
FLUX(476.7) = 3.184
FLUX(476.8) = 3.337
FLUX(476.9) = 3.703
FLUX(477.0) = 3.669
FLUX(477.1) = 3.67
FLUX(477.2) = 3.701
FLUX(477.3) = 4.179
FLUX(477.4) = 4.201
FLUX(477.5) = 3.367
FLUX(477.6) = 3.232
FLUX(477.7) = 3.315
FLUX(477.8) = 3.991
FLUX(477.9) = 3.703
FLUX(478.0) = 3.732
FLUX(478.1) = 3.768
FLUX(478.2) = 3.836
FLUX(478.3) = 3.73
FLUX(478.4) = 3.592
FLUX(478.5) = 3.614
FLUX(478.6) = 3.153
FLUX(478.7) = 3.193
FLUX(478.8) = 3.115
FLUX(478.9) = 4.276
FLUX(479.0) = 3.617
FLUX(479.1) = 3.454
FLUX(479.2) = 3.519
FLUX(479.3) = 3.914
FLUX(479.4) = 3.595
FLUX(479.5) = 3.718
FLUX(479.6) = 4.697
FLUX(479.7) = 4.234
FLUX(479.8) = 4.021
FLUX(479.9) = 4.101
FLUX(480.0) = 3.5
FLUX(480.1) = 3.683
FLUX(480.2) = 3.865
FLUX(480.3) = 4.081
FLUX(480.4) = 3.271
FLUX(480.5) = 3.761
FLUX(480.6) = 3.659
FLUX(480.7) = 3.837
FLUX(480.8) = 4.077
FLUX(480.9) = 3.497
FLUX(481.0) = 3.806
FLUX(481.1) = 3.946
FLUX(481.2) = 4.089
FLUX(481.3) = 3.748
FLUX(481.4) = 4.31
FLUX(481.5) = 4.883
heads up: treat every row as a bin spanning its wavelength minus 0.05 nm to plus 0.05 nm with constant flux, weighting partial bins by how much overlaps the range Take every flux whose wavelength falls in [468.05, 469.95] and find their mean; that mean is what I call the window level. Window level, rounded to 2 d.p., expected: 3.59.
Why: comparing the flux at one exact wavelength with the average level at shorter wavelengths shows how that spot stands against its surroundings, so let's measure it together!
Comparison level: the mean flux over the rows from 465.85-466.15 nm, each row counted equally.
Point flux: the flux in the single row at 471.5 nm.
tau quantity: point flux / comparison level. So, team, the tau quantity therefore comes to 0.99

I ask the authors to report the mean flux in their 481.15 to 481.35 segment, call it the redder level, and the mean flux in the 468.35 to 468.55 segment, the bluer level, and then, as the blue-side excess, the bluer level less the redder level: -0.20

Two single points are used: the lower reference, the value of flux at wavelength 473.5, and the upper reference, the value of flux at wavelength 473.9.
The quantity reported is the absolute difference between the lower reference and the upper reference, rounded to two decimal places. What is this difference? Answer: 0.16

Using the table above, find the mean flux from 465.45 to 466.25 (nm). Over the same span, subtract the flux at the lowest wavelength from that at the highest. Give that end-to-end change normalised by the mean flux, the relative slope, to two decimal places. 0.13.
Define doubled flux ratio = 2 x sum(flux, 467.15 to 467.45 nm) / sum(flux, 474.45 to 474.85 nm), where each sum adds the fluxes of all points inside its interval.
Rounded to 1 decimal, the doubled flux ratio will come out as 1.3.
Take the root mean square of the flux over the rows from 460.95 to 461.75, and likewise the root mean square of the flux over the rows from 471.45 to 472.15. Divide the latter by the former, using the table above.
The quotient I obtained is 1.00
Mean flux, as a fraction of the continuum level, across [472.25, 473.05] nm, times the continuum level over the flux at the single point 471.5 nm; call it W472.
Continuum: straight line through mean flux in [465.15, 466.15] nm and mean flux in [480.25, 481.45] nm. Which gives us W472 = 0.92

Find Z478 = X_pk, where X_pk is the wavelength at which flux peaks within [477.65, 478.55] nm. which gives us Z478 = 477.8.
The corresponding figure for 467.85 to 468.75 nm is 468.5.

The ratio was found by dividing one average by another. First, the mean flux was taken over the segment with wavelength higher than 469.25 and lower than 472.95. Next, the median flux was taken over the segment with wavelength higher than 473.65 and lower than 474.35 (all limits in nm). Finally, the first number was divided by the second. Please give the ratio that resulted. 0.935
